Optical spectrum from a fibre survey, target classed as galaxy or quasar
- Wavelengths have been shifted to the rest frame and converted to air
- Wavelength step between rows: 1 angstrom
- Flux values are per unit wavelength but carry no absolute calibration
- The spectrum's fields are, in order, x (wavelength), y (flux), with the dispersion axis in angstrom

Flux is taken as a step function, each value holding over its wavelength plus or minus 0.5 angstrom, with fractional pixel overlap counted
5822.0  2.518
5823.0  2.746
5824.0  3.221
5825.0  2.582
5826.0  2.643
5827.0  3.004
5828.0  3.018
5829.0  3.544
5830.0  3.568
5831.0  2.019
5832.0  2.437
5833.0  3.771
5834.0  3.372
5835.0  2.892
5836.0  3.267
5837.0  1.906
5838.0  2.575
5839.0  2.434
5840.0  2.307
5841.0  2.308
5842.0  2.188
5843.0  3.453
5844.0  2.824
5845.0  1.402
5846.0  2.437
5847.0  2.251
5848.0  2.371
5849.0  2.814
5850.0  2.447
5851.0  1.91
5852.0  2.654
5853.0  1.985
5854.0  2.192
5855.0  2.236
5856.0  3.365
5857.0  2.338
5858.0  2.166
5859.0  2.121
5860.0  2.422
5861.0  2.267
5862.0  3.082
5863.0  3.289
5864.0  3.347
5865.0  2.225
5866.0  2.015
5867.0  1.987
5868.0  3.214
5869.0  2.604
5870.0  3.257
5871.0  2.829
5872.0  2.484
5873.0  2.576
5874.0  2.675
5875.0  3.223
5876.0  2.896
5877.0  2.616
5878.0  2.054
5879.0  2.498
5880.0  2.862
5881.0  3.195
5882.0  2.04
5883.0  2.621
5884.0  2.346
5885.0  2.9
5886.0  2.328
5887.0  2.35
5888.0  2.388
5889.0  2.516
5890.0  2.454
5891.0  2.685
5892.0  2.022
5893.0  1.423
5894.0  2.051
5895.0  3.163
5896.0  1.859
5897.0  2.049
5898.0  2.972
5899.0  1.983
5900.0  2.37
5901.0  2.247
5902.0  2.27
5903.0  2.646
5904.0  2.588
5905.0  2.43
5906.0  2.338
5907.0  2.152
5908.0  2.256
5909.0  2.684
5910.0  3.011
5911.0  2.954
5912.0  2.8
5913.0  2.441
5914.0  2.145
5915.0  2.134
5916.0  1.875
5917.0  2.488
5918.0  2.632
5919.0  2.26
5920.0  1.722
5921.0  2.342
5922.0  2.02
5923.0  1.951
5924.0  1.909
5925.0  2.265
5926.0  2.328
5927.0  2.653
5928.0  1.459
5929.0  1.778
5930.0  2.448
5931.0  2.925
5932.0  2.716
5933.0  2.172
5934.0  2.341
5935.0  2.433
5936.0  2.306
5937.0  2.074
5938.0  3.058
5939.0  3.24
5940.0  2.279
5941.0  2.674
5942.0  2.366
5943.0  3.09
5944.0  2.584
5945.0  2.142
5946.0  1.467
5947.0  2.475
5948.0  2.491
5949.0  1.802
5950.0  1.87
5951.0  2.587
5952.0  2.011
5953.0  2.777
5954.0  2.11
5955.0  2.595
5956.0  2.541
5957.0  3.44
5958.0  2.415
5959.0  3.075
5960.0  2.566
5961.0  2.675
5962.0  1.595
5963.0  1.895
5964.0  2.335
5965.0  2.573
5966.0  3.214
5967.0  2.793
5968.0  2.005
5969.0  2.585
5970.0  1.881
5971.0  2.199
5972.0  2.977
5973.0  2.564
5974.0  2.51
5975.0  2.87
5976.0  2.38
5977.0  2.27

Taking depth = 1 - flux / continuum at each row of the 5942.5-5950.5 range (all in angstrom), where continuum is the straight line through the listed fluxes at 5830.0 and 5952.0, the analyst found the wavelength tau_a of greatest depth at 5946.0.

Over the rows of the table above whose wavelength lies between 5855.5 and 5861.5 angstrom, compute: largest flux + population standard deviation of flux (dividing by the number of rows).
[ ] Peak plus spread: 3.79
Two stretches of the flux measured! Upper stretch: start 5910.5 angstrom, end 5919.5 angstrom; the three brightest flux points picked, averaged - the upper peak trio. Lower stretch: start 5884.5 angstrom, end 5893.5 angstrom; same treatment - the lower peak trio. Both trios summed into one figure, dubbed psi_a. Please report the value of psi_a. 5.50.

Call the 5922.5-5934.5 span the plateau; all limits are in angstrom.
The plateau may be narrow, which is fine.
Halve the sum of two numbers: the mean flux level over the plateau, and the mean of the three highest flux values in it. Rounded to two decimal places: 2.51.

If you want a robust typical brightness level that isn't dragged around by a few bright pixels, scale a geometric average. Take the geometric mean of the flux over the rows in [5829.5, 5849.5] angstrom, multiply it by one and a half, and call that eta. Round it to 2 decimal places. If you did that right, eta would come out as 3.84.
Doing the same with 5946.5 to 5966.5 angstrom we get 3.61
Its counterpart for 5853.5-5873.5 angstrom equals 3.84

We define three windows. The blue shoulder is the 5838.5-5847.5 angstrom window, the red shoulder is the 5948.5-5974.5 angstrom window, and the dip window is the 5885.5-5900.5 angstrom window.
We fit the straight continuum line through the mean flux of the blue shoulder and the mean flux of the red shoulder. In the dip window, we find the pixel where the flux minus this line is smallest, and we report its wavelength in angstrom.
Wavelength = 5893.0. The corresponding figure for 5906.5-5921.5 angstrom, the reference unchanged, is 5920.0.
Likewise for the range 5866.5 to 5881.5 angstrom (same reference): 5867.0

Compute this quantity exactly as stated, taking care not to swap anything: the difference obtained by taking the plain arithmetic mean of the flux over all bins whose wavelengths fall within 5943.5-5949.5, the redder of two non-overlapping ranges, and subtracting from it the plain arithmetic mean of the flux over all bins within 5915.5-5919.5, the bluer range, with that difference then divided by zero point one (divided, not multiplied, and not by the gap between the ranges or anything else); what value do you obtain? -1.5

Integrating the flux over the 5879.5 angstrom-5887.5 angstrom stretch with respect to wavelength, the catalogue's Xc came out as 21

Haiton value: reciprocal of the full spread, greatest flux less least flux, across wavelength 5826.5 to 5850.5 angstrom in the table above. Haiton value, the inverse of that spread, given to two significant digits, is 0.42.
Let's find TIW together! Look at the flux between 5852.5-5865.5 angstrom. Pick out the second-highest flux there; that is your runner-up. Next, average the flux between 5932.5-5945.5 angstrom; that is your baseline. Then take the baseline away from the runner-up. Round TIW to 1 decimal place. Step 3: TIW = 0.8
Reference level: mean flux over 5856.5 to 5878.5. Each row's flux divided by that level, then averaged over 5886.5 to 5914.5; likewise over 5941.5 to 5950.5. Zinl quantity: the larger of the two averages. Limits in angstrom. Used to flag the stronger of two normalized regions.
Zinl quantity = 0.92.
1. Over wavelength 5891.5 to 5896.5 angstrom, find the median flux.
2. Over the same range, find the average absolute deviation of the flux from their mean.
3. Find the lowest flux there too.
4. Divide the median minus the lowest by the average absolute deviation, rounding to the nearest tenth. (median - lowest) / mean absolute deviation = 1.4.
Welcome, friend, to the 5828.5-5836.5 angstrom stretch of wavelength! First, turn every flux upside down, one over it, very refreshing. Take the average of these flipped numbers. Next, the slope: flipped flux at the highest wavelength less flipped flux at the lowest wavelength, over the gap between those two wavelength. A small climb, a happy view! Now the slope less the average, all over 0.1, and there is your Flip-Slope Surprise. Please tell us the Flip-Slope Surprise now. -3.3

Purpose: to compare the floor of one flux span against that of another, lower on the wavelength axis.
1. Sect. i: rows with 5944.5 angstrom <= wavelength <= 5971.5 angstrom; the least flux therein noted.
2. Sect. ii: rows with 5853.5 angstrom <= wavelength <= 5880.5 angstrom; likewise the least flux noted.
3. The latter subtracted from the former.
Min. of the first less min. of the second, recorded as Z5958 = -0.52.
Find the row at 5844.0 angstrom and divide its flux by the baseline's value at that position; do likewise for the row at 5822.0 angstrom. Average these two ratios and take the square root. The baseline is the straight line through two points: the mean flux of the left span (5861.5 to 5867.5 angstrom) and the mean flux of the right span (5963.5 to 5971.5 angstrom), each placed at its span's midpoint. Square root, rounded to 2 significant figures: 0.99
